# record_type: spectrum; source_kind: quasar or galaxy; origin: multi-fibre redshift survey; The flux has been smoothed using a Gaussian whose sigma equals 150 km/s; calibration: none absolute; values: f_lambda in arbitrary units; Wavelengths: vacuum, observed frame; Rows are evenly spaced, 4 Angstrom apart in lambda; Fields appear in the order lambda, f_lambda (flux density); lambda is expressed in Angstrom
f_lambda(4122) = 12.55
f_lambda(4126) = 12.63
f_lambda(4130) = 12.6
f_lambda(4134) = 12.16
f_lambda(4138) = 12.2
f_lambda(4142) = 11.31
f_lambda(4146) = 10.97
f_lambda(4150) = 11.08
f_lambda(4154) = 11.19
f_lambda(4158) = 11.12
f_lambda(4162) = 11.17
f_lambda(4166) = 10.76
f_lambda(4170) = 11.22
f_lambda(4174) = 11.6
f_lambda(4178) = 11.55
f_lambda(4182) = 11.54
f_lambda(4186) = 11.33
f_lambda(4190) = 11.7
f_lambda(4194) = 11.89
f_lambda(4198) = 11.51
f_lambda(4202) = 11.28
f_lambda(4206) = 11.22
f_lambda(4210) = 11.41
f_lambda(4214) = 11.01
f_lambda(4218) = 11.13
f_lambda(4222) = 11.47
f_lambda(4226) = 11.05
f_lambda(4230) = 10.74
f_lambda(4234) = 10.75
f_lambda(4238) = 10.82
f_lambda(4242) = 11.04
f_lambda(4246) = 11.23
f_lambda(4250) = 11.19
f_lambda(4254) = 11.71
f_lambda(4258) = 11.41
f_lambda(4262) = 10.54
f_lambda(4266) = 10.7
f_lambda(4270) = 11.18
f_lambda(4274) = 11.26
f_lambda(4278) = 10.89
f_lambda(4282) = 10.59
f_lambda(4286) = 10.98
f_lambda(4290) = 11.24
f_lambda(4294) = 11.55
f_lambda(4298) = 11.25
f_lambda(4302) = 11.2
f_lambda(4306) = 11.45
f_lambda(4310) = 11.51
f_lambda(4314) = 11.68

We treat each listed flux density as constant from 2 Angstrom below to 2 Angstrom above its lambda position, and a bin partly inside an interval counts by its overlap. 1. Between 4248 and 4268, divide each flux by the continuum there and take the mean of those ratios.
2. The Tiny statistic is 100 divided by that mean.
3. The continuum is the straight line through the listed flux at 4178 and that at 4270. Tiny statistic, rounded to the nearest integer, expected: 101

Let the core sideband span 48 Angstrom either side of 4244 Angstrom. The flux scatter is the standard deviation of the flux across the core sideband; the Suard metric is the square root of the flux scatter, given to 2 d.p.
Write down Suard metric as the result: 0.55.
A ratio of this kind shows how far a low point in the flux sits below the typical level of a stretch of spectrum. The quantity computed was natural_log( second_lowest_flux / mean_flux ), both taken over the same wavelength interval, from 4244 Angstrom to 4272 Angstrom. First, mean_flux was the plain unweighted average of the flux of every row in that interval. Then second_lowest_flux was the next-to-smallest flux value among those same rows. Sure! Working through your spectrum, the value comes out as -0.040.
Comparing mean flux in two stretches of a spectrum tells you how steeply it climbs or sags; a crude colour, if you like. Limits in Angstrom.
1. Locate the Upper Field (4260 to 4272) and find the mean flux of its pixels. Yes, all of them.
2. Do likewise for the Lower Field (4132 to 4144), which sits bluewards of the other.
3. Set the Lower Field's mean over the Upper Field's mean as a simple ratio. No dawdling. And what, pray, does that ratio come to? 1.10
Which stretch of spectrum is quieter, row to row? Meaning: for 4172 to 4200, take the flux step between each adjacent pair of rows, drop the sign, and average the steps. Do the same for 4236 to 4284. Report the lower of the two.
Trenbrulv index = 0.20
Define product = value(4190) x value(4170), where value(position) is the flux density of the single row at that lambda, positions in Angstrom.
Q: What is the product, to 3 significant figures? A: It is 131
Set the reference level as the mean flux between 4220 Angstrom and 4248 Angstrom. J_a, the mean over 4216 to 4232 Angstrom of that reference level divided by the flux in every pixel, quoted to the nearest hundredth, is 0.99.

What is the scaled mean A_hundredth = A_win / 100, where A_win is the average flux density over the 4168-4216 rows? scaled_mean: 0.1144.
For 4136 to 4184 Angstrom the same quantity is 0.1131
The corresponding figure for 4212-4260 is 0.1113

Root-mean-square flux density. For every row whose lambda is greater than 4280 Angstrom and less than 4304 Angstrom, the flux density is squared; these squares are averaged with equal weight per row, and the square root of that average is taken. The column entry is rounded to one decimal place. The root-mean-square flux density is 11.1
